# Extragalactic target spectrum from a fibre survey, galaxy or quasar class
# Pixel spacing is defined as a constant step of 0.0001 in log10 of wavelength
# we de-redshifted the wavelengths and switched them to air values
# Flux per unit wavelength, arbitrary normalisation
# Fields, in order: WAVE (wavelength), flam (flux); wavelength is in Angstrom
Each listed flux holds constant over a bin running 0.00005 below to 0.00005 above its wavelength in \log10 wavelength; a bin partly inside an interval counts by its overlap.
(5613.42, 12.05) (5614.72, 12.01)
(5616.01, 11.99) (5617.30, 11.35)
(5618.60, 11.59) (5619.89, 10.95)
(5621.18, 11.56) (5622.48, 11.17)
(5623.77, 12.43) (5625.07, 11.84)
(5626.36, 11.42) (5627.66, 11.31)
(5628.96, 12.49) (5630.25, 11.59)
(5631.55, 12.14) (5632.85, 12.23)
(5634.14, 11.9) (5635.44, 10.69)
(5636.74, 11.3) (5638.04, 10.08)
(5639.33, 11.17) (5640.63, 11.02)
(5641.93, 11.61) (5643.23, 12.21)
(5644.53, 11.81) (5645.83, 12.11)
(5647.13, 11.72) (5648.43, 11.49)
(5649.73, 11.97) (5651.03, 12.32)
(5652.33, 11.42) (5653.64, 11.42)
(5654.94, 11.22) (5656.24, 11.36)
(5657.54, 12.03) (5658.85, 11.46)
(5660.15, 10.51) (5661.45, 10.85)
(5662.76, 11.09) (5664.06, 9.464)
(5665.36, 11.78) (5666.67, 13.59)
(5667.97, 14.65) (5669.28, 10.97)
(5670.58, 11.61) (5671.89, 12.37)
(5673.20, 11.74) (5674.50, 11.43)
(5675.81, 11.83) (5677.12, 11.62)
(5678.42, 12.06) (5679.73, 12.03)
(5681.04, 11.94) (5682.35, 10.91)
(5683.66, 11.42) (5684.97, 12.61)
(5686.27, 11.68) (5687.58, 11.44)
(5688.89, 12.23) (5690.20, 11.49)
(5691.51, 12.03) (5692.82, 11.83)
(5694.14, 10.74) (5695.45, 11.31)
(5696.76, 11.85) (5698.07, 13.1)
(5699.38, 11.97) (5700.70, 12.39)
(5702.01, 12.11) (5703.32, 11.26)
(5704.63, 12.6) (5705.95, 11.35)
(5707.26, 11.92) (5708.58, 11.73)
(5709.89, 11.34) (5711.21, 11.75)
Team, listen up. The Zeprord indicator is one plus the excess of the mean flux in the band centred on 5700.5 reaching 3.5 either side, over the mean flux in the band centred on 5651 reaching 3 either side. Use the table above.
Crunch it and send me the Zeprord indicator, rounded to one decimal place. 1.4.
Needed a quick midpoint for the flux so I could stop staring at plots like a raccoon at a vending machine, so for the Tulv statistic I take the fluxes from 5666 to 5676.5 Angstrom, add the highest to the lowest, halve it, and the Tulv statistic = 12.8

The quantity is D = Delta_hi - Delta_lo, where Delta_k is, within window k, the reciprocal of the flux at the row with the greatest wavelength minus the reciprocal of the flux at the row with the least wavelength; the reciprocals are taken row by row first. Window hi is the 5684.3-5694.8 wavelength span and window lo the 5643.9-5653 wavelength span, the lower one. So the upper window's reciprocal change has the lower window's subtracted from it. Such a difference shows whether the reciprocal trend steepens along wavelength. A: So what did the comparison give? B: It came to 0.011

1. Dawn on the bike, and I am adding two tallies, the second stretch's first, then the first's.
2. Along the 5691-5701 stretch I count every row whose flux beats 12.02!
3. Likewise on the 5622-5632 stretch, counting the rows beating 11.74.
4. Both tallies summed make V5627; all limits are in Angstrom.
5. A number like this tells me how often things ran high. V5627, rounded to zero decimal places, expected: 7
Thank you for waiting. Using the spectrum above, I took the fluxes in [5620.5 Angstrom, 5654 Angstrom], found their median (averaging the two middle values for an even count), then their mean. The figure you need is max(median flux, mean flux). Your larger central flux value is 11.63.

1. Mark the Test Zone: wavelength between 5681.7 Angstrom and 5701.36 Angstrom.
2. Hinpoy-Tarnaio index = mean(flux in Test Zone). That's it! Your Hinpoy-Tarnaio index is 11.8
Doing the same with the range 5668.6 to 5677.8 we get 11.7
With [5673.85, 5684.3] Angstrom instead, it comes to 11.7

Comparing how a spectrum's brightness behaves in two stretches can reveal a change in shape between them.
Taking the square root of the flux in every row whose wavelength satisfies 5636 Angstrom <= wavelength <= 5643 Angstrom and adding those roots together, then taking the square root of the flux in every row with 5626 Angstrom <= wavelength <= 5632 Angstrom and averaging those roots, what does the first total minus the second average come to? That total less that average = 13.2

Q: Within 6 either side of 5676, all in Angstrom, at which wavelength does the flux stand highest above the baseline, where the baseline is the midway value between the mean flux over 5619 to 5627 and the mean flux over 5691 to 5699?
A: 5671.89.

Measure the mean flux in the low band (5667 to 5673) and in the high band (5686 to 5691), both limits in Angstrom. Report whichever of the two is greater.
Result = 12.4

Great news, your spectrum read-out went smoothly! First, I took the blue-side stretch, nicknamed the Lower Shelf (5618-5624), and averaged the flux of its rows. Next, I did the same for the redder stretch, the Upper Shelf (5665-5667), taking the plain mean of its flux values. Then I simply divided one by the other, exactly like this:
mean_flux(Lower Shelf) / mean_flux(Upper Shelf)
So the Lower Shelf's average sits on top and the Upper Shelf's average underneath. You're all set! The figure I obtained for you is 0.91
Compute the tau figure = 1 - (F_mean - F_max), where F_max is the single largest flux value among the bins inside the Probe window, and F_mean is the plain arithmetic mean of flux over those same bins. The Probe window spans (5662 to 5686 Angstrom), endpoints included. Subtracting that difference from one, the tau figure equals 3.8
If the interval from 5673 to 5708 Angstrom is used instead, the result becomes 2.3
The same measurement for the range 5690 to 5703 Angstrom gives 2.2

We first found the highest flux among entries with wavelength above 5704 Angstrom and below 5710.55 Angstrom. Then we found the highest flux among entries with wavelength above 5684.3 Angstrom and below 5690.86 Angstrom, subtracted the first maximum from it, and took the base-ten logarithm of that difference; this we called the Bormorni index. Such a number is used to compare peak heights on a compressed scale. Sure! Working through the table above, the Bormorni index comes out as -2.0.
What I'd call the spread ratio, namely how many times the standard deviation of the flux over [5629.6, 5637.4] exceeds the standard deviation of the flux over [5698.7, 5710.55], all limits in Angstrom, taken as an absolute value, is 1.2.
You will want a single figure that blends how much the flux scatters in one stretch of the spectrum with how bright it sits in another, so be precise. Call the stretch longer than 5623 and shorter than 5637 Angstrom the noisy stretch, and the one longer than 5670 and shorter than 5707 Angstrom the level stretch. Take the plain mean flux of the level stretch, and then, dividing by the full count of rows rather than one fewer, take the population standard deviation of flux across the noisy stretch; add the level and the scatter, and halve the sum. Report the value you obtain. 6.17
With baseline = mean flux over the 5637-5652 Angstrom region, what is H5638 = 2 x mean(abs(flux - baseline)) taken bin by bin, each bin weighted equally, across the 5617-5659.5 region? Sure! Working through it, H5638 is 0.80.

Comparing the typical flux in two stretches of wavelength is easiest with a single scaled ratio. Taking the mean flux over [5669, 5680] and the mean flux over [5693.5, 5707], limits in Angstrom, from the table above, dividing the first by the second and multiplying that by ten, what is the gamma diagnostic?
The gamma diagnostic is 9.9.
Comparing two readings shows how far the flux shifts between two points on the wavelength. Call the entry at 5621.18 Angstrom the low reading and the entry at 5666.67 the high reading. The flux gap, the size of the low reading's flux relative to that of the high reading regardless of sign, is 2.0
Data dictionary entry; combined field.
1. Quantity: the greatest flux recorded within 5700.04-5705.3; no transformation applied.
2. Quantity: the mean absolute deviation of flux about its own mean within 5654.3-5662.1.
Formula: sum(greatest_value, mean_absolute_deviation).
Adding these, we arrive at 13.0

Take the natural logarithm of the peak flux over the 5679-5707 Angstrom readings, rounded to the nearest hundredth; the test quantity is 2.57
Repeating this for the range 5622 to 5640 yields 2.52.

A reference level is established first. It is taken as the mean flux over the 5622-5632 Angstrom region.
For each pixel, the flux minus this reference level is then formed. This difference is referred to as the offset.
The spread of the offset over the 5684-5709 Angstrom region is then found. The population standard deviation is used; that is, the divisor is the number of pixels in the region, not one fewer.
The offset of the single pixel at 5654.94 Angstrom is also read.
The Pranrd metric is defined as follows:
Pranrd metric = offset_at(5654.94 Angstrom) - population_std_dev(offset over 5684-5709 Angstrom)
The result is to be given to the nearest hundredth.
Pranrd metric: -1.13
